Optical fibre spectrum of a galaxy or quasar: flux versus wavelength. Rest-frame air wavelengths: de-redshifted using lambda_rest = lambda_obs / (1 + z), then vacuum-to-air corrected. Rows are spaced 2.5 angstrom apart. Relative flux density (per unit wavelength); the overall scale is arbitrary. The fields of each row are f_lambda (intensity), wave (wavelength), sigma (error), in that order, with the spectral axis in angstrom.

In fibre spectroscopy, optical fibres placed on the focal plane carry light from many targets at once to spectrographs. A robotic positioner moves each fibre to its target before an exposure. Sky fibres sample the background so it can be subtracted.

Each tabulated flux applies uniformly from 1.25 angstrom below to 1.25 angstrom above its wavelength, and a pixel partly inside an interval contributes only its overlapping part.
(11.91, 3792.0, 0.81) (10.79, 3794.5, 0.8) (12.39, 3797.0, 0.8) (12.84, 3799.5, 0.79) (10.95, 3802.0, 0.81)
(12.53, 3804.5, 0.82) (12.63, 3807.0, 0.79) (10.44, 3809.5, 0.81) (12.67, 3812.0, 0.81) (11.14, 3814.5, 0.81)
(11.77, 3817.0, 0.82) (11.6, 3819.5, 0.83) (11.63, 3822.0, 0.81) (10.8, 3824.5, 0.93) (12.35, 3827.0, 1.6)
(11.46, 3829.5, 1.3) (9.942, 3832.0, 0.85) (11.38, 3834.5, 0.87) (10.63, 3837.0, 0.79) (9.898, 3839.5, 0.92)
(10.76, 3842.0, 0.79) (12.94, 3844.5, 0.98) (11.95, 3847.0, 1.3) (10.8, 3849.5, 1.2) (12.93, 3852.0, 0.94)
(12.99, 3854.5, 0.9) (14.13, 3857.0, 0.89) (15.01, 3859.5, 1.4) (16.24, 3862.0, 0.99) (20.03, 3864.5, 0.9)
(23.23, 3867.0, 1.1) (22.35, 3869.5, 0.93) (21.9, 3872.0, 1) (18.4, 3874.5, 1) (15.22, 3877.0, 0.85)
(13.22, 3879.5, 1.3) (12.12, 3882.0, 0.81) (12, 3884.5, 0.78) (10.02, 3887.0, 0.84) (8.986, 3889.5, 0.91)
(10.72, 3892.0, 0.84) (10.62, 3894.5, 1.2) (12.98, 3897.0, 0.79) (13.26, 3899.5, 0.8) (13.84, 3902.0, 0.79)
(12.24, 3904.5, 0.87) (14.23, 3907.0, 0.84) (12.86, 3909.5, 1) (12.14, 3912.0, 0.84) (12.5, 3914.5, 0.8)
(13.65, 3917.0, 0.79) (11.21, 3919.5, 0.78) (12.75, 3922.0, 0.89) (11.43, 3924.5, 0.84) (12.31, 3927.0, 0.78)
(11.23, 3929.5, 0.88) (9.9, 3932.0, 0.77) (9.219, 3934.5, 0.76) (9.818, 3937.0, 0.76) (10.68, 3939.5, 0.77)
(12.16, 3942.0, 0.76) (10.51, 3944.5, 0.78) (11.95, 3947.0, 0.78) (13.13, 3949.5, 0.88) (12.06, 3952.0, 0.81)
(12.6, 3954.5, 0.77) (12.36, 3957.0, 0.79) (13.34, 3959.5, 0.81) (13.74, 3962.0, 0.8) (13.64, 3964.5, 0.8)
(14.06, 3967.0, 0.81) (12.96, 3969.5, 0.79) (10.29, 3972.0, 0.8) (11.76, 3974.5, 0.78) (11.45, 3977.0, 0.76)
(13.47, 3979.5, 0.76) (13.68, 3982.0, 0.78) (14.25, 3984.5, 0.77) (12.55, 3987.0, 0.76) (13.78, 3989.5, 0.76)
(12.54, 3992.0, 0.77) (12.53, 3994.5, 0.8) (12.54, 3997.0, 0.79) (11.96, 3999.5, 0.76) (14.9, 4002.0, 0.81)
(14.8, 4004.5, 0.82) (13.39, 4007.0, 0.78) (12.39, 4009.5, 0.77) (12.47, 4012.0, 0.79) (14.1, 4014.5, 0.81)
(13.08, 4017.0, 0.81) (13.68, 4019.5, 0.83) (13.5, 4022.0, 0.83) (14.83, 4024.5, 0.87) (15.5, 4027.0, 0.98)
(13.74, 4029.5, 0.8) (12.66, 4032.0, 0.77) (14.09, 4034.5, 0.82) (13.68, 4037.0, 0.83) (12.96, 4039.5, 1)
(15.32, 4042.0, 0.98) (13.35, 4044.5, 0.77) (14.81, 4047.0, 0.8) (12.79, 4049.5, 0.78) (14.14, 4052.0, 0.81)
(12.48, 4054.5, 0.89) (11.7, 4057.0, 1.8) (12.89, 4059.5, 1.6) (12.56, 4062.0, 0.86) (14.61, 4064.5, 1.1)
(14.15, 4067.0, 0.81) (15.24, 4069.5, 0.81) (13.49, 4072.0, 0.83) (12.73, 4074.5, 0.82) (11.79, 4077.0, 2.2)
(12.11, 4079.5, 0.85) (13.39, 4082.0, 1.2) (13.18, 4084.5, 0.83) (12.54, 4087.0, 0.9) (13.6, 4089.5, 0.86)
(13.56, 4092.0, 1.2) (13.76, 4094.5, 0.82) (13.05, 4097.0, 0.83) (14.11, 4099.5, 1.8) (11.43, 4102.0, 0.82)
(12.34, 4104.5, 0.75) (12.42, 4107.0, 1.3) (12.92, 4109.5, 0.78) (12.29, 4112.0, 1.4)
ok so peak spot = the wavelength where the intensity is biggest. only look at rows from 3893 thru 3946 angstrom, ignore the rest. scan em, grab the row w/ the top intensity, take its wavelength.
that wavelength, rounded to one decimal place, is 3907.0 angstrom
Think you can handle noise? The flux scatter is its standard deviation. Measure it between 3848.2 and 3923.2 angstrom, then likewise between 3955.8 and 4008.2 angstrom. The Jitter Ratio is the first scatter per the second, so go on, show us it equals 3.2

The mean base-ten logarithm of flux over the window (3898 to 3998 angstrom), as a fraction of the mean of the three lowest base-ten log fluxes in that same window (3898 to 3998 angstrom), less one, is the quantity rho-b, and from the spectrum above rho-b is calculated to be 0.11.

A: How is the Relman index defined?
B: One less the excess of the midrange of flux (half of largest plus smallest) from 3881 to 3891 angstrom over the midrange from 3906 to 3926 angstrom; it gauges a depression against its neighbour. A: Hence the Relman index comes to 3.2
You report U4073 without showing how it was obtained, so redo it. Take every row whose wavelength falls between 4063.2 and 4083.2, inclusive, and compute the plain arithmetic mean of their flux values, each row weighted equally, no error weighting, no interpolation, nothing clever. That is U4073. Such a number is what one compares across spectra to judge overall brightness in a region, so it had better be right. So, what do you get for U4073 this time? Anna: 13.4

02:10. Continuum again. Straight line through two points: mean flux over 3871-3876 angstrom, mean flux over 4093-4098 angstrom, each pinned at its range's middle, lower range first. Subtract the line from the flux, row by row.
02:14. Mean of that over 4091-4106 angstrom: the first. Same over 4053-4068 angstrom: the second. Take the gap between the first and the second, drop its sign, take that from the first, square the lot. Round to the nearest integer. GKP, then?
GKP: 2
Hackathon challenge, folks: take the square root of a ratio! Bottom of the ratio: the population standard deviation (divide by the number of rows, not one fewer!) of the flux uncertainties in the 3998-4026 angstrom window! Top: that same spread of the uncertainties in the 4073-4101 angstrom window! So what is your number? 3.9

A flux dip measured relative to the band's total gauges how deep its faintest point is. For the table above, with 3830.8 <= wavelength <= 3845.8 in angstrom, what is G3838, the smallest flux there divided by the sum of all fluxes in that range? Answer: 0.151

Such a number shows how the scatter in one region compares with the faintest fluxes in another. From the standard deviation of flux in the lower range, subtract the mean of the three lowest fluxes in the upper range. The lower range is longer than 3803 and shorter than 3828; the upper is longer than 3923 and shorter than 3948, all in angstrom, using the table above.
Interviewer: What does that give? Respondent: -8.9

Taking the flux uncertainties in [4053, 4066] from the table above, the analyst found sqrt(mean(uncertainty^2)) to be 1.31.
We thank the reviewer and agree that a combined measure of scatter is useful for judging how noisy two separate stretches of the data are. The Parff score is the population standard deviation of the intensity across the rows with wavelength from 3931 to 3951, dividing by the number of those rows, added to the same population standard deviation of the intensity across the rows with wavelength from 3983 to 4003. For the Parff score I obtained 2.2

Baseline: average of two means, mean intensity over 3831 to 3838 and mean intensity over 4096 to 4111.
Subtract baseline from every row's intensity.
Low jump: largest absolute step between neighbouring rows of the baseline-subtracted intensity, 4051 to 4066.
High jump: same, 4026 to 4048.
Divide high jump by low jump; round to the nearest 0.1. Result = 1.2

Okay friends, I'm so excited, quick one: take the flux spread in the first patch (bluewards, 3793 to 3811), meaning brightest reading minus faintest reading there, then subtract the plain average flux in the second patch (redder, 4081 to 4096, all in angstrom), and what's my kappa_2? -10.9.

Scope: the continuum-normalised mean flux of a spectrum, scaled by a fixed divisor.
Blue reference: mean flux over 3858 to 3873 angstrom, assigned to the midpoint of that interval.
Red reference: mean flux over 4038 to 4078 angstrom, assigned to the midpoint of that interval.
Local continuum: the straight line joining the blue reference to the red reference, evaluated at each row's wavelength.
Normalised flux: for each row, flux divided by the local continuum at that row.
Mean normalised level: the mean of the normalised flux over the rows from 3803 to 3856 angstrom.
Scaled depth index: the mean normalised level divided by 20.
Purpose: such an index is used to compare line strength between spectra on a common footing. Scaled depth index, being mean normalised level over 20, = 0.028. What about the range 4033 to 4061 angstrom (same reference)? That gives 0.049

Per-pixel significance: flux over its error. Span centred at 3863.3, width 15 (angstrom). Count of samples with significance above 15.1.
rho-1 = 5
